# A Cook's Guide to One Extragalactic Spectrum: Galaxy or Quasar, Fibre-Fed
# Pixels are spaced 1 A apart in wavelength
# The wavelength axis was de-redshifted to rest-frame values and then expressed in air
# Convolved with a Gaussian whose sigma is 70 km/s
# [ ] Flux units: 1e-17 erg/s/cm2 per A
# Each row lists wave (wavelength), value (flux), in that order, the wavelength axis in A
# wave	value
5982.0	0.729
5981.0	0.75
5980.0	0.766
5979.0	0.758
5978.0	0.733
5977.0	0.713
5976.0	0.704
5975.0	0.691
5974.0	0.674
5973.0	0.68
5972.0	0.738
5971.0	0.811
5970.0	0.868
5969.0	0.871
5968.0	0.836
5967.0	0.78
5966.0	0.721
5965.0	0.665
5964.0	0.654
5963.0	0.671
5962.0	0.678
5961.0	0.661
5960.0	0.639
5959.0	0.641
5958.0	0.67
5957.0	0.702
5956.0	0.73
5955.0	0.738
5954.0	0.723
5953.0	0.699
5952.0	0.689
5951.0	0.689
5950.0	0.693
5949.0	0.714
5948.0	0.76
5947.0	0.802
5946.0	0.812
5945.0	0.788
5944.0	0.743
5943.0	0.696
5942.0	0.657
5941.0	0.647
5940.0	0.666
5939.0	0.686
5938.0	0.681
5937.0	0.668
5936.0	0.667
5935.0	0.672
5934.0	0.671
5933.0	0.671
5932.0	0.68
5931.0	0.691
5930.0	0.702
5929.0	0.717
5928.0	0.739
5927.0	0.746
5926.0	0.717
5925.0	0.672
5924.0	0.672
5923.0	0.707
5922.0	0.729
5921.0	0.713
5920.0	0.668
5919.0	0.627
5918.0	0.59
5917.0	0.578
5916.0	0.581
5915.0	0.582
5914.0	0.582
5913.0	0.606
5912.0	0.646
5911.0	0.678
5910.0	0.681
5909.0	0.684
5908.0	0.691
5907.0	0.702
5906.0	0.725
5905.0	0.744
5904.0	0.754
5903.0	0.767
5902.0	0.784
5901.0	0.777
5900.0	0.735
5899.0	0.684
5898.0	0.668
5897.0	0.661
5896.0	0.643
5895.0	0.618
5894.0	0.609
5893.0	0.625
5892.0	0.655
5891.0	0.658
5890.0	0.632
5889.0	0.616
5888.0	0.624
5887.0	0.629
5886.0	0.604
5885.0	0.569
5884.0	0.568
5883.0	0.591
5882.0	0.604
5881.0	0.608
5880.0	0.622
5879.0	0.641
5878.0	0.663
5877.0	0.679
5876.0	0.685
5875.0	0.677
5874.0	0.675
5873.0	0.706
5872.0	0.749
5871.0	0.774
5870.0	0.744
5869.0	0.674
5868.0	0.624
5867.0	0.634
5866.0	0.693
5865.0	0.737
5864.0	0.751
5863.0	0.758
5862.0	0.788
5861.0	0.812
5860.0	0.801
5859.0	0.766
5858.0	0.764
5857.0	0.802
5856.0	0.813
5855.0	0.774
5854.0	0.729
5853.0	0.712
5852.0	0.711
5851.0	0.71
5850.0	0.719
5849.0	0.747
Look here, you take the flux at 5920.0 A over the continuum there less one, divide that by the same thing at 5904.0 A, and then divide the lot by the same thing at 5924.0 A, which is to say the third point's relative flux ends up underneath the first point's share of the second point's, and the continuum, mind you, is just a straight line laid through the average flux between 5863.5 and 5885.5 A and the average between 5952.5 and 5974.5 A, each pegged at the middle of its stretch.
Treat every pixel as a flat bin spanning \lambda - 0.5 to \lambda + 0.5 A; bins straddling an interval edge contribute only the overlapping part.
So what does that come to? 11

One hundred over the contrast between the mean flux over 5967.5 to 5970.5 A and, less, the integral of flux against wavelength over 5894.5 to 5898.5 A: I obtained -58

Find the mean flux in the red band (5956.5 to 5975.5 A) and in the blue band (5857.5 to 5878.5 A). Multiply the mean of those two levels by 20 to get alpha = 14.4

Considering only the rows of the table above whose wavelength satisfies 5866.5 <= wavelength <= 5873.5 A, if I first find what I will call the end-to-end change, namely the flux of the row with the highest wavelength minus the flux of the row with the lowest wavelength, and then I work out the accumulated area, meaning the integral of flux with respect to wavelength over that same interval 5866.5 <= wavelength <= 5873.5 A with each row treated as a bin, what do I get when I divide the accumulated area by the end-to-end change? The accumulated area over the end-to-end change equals 68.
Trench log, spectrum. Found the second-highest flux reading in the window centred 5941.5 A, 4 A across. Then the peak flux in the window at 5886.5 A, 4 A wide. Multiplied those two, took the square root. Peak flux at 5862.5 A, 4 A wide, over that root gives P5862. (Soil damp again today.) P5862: 1.25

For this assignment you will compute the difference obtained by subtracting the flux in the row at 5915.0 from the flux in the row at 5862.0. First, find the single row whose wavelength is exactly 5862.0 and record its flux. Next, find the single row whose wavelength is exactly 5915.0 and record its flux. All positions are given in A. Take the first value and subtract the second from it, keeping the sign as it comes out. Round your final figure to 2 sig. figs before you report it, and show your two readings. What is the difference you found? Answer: 0.21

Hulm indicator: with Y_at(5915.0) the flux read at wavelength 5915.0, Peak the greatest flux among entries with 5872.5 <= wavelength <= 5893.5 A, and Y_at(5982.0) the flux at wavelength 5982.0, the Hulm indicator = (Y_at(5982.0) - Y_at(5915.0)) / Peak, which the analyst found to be 0.21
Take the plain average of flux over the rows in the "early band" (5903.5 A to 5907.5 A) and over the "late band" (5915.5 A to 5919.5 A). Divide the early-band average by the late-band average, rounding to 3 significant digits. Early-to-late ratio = 1.23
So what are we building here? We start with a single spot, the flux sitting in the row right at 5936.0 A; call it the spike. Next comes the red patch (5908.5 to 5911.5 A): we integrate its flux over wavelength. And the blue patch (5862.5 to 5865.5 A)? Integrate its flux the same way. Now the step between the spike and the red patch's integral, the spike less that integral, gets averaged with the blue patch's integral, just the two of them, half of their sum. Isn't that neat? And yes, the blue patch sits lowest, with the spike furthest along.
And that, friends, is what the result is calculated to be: 0.4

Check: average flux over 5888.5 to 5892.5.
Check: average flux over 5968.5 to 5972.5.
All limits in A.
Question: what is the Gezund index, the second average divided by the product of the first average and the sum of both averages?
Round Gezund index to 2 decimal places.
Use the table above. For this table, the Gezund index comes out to 0.88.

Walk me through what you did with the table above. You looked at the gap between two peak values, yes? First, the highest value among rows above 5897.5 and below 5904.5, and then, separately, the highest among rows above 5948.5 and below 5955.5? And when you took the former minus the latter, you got 0.05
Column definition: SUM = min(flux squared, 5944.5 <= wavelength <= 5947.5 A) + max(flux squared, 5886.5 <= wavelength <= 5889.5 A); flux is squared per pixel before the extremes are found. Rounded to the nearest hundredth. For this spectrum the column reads 1.02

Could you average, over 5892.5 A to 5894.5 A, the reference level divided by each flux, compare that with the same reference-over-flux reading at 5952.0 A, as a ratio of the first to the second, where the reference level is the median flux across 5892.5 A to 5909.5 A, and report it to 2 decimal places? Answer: 1.12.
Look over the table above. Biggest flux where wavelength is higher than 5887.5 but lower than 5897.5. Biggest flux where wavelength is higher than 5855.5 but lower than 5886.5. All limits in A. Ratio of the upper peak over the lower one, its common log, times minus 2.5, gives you 0.2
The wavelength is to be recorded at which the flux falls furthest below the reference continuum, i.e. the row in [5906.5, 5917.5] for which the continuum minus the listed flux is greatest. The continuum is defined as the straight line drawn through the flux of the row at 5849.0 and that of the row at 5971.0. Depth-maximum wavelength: 5917.0 A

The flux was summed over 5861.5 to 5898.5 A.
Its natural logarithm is 3.2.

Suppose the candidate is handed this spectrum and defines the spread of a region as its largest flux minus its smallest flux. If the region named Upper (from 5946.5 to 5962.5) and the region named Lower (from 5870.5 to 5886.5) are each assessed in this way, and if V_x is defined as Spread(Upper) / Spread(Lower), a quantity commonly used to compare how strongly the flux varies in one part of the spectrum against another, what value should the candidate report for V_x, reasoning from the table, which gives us 0.8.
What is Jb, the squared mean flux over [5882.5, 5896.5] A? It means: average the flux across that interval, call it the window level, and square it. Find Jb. 0.381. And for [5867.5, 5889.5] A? 0.424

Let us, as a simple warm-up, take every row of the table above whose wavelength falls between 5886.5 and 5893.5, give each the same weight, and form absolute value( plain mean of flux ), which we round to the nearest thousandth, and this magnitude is 0.634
